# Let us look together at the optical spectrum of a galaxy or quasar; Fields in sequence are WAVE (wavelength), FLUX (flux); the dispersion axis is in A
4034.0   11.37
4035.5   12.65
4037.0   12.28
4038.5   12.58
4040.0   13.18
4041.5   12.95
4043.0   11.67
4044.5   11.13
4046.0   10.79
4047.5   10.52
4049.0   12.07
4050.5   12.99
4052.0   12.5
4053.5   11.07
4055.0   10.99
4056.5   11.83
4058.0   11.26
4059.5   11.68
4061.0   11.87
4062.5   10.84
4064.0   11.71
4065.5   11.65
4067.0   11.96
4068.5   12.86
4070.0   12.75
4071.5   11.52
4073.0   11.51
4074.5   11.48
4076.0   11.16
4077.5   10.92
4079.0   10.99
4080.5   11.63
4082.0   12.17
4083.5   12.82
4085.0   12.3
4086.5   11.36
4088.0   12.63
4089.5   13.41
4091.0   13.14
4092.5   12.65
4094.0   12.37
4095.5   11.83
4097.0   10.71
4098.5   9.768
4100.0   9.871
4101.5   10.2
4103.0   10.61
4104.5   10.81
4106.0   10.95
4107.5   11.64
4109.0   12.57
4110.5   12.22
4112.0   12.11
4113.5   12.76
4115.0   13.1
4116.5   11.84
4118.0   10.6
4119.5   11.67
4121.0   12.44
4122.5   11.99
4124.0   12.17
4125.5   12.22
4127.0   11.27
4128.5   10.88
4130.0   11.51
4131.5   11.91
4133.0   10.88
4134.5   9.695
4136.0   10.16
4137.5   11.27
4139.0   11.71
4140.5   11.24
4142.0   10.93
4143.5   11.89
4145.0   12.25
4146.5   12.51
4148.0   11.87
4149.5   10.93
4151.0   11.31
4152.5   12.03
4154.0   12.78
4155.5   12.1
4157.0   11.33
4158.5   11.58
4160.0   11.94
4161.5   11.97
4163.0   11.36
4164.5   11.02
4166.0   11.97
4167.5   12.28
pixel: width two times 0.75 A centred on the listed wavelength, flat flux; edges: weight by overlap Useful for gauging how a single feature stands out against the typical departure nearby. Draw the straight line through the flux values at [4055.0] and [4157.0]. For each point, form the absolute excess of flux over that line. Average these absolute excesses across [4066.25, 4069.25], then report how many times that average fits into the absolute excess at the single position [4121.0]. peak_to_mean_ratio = 0.89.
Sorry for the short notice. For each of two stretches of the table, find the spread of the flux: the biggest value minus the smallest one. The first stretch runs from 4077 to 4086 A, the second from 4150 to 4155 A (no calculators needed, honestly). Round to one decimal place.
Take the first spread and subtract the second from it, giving 0.4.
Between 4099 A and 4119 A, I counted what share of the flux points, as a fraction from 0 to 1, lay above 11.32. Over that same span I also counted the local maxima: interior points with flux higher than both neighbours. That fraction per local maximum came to 0.27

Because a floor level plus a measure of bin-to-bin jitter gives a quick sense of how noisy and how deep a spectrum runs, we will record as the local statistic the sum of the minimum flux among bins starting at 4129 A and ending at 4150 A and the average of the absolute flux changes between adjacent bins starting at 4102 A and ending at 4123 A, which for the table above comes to 10.3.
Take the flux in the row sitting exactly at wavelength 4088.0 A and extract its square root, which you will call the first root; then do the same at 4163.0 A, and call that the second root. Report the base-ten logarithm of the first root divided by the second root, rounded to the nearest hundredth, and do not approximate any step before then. 0.02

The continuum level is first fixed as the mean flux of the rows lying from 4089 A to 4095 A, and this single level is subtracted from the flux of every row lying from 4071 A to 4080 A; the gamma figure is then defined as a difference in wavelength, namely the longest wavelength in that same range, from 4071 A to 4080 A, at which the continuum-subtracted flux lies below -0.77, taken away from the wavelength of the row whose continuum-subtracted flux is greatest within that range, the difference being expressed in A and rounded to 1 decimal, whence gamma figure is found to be -7.5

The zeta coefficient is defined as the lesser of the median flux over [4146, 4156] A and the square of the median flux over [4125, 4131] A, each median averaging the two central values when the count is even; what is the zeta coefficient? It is 12.0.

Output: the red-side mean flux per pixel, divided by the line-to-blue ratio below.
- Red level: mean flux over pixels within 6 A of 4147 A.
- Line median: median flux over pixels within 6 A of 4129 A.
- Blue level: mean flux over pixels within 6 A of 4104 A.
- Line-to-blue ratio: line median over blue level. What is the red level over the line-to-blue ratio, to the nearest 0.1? 11.1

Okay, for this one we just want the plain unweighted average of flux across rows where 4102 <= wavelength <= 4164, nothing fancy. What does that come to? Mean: 11.63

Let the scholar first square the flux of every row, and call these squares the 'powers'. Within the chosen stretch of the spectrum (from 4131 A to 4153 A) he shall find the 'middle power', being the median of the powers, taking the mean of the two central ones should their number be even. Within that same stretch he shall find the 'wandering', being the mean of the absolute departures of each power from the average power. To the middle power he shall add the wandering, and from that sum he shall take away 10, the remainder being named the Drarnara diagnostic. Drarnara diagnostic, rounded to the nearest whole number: 132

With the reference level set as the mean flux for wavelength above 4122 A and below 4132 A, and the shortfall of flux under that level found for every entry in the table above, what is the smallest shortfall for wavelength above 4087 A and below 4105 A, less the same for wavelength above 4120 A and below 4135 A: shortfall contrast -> -1.0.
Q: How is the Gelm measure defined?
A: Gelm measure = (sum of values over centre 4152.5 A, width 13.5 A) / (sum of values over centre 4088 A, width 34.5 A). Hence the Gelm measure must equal 0.4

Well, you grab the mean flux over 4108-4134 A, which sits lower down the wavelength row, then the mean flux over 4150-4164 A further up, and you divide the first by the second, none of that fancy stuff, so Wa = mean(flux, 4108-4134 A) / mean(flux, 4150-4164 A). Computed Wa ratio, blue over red 1.006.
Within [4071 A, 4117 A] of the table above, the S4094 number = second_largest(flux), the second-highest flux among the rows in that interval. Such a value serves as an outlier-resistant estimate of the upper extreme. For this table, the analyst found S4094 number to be 13.14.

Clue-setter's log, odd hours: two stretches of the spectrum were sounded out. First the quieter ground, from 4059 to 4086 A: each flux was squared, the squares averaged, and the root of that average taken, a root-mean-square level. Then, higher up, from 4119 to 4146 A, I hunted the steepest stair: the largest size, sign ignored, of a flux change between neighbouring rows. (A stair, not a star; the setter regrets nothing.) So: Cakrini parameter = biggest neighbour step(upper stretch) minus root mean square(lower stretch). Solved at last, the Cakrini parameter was -10.6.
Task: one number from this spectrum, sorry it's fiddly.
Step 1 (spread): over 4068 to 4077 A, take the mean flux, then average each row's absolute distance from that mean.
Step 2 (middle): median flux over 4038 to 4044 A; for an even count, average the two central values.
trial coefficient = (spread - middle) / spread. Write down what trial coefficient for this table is -20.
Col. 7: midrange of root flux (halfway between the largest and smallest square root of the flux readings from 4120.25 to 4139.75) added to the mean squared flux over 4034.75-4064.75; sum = 143.8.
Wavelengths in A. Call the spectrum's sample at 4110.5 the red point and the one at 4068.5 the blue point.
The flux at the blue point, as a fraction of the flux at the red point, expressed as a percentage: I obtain 105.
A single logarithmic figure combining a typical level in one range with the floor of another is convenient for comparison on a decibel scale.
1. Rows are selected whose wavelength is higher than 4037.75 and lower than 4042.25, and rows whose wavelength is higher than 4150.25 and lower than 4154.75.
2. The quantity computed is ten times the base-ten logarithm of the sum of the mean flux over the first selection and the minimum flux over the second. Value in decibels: 13.8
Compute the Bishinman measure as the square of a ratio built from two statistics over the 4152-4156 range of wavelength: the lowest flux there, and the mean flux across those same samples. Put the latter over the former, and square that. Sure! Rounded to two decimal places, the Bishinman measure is 1.05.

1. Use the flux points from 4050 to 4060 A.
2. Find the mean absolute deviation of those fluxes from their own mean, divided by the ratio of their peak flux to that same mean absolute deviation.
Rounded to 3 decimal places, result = 0.026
